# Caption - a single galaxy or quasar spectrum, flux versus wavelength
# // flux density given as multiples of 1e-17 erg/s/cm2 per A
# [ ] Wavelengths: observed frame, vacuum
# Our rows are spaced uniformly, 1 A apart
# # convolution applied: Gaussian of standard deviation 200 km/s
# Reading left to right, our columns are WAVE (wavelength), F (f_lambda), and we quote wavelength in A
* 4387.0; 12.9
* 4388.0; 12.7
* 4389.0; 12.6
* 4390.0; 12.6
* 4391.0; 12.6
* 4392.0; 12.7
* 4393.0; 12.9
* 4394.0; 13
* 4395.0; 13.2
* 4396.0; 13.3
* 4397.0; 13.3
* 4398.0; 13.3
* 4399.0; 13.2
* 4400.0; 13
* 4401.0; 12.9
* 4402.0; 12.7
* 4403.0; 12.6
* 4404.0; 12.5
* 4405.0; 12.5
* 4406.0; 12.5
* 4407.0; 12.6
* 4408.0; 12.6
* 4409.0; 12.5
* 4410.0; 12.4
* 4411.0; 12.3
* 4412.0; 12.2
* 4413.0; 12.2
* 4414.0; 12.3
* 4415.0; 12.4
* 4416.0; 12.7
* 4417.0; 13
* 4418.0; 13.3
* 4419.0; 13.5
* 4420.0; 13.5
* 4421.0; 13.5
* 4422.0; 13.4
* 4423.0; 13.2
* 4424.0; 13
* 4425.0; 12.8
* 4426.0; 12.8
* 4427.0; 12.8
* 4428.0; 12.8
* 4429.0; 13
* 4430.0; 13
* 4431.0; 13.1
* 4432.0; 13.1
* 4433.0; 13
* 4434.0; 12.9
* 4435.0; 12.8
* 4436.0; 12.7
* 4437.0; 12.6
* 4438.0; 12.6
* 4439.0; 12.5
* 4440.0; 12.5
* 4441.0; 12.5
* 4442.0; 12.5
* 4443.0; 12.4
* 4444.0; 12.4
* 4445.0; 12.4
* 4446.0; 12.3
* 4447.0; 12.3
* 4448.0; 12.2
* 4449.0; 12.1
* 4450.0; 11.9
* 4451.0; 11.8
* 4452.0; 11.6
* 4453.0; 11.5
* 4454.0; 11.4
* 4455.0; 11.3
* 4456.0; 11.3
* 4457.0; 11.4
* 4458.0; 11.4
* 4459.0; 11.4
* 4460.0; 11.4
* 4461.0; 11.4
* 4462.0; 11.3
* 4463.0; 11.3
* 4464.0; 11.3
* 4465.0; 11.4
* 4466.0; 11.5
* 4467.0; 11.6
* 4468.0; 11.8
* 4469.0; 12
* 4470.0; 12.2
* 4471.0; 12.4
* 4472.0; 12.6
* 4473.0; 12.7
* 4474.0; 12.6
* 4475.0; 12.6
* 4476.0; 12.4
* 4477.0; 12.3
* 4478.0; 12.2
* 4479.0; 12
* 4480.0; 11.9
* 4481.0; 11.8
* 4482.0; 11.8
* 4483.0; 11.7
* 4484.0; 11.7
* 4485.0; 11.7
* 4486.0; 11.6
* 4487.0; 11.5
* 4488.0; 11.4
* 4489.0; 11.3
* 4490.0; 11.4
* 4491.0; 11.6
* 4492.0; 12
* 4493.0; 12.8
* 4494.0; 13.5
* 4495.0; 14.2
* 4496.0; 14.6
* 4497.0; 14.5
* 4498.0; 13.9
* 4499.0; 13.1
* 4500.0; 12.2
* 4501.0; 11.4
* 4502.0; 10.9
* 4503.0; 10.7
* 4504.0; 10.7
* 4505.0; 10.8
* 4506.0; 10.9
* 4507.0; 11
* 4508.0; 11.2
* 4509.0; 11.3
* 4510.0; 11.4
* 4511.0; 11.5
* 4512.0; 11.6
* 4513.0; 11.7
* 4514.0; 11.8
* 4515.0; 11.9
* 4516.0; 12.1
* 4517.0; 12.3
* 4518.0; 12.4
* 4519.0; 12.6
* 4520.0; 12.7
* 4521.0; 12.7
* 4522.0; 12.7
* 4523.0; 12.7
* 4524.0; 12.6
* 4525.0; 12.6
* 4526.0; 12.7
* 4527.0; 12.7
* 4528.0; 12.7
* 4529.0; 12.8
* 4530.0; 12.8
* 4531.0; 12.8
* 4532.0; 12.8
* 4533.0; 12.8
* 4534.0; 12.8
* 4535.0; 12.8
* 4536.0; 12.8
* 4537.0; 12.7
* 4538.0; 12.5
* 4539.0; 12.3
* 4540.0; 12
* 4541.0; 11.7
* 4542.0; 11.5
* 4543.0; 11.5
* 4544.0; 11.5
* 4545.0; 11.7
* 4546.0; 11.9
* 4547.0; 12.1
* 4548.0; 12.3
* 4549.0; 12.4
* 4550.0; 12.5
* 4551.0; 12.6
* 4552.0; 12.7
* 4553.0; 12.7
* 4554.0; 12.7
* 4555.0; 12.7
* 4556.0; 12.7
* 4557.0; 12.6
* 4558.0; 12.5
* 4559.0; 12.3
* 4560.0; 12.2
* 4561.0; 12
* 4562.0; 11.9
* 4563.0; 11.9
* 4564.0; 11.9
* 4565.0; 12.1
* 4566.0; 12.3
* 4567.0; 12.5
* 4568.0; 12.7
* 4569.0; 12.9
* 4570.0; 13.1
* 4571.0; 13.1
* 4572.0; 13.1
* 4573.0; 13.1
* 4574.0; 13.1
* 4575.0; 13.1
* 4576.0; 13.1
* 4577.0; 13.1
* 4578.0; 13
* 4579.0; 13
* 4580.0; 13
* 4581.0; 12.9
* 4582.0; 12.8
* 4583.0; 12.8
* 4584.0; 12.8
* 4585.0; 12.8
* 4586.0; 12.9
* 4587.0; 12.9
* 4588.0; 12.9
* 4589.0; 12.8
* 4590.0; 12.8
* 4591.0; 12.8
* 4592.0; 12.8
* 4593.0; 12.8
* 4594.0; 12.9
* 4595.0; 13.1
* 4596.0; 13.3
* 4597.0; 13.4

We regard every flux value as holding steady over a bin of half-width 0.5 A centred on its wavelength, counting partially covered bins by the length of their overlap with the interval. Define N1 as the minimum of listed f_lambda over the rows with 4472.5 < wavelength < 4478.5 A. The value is 12.2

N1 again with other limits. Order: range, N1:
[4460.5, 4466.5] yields 11.3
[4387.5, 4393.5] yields 12.6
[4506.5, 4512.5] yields 11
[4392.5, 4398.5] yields 12.9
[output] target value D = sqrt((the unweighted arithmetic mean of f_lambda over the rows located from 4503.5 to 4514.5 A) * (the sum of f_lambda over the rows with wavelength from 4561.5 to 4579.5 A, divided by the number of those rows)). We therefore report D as 12.0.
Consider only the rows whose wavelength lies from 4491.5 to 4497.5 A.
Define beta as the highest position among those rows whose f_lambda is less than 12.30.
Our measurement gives 4492.0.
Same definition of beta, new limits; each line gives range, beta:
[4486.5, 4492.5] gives 4492.0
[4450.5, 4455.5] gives 4455.0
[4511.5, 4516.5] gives 4516.0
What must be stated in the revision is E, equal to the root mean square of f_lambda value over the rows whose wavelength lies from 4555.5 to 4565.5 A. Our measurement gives 12.2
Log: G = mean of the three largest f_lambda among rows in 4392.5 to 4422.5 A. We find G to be 13.5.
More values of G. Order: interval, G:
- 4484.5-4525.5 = 14.4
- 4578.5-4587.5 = 13.0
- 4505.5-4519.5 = 12.4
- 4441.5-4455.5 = 12.4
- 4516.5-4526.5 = 12.7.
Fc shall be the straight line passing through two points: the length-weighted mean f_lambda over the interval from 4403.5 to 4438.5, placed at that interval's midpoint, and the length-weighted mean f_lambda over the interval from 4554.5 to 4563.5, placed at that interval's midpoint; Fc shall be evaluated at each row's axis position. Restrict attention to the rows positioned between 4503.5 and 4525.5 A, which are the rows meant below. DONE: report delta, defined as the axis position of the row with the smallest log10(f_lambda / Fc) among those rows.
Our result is 4504.0 A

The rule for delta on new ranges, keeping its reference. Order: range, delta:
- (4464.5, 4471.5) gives 4465.0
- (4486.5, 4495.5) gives 4489.0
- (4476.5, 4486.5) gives 4486.0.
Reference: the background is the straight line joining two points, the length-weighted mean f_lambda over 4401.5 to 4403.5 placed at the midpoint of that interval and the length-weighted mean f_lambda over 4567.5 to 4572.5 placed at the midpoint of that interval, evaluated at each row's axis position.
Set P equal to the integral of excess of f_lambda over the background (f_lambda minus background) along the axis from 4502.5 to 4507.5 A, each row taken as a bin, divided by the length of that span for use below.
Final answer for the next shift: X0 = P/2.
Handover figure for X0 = -1.0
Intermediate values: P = -2.0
